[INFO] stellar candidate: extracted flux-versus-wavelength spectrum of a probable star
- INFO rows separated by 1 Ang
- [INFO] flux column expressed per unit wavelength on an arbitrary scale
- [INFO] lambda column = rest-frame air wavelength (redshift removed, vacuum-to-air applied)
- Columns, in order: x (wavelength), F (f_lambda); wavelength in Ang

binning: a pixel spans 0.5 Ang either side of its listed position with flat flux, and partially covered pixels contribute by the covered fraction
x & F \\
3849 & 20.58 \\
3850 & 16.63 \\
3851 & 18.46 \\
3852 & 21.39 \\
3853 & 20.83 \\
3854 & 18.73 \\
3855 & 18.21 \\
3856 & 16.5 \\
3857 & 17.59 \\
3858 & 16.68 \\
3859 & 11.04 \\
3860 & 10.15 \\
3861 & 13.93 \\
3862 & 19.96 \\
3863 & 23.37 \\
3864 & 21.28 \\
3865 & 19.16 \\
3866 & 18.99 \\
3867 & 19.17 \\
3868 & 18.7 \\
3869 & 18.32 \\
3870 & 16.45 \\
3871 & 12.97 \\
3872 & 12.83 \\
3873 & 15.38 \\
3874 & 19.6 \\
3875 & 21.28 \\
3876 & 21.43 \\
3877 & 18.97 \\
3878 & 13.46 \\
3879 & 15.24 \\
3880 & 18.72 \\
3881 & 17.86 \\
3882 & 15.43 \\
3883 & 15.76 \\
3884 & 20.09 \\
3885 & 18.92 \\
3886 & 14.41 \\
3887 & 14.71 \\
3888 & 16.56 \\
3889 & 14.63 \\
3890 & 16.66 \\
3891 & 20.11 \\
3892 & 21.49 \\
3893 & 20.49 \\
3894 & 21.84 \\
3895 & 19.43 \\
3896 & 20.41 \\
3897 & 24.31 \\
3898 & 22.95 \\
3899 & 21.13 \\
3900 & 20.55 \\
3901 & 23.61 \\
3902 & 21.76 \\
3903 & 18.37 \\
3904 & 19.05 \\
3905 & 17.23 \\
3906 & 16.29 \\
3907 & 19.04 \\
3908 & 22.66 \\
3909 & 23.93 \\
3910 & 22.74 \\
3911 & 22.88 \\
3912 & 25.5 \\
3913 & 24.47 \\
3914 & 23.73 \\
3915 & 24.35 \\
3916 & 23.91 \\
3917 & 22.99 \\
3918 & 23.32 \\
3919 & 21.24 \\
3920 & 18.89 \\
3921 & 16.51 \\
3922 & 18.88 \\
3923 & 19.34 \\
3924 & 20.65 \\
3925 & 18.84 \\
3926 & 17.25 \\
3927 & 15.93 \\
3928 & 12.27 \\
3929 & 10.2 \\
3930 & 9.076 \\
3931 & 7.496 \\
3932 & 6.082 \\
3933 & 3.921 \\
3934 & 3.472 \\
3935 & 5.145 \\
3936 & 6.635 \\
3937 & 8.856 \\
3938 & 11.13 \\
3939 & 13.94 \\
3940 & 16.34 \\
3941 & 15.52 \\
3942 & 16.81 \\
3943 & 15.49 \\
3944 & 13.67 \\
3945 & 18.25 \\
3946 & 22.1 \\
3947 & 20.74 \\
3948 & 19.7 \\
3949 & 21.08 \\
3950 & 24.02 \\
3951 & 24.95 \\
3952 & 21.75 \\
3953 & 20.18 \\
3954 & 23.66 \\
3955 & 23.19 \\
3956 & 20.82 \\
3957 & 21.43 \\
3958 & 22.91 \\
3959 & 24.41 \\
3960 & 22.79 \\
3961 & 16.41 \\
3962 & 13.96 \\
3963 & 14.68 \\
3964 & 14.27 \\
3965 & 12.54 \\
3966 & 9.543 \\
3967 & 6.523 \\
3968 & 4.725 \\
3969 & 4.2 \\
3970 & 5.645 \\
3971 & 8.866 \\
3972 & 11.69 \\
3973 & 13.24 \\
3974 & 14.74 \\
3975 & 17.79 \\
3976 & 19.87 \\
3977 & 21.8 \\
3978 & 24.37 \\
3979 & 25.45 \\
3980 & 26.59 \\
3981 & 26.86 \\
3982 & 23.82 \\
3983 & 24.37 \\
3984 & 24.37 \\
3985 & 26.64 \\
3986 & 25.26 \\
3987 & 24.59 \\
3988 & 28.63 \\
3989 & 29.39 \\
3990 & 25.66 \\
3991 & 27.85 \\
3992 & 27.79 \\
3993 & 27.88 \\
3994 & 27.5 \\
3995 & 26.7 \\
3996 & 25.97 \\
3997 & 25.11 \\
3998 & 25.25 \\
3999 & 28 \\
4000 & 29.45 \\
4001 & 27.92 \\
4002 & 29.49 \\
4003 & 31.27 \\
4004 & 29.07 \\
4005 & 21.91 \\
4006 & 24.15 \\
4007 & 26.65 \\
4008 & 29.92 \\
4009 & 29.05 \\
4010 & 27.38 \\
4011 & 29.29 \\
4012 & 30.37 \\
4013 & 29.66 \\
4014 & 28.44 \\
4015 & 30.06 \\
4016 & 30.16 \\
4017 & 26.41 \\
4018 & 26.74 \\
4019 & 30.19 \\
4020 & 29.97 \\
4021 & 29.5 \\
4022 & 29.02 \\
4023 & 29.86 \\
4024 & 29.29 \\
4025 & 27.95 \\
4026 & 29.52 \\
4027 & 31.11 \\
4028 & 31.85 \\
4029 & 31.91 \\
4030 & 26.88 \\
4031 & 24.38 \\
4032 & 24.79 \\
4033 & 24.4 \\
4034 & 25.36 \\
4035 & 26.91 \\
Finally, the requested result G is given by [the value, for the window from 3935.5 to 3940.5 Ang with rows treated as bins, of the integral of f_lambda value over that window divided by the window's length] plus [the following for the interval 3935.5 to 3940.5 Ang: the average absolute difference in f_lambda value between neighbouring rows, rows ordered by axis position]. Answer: 14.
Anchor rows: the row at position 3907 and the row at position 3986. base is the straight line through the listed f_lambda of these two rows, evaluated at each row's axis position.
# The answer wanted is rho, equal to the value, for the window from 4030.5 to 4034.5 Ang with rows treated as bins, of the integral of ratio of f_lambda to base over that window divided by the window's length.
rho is 0.86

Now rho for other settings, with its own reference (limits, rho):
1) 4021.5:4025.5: 1.03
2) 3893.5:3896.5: 1.14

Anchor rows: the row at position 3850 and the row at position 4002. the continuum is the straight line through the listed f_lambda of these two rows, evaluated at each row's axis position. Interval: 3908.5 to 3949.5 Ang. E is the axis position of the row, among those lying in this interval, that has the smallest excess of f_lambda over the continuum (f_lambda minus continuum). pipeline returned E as 3934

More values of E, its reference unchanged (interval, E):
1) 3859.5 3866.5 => 3860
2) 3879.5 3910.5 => 3889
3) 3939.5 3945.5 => 3944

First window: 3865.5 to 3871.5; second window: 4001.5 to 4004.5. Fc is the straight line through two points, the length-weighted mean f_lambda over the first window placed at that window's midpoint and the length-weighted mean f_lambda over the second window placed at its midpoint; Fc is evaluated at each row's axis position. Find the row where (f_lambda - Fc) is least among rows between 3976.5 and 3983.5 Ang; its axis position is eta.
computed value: 3977 Ang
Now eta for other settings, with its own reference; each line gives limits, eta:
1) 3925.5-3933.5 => 3933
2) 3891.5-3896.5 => 3895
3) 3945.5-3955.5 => 3948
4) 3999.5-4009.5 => 4005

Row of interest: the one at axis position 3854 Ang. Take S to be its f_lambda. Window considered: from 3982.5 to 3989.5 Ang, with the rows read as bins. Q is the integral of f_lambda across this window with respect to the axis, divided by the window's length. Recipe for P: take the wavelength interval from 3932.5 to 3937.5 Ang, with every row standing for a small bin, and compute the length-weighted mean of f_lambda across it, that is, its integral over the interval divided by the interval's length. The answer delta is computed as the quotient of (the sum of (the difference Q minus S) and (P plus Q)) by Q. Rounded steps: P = 6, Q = 26.2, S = 18.73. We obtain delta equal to 1.50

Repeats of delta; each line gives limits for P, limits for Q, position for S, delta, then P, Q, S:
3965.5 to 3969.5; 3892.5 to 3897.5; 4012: 0.87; 6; 21.3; 30.37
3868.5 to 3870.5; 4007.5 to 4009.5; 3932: 2.38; 17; 29.5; 6.082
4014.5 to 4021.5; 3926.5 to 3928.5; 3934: 3.81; 29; 14.1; 3.472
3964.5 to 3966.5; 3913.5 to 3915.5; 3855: 1.70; 11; 24.0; 18.21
